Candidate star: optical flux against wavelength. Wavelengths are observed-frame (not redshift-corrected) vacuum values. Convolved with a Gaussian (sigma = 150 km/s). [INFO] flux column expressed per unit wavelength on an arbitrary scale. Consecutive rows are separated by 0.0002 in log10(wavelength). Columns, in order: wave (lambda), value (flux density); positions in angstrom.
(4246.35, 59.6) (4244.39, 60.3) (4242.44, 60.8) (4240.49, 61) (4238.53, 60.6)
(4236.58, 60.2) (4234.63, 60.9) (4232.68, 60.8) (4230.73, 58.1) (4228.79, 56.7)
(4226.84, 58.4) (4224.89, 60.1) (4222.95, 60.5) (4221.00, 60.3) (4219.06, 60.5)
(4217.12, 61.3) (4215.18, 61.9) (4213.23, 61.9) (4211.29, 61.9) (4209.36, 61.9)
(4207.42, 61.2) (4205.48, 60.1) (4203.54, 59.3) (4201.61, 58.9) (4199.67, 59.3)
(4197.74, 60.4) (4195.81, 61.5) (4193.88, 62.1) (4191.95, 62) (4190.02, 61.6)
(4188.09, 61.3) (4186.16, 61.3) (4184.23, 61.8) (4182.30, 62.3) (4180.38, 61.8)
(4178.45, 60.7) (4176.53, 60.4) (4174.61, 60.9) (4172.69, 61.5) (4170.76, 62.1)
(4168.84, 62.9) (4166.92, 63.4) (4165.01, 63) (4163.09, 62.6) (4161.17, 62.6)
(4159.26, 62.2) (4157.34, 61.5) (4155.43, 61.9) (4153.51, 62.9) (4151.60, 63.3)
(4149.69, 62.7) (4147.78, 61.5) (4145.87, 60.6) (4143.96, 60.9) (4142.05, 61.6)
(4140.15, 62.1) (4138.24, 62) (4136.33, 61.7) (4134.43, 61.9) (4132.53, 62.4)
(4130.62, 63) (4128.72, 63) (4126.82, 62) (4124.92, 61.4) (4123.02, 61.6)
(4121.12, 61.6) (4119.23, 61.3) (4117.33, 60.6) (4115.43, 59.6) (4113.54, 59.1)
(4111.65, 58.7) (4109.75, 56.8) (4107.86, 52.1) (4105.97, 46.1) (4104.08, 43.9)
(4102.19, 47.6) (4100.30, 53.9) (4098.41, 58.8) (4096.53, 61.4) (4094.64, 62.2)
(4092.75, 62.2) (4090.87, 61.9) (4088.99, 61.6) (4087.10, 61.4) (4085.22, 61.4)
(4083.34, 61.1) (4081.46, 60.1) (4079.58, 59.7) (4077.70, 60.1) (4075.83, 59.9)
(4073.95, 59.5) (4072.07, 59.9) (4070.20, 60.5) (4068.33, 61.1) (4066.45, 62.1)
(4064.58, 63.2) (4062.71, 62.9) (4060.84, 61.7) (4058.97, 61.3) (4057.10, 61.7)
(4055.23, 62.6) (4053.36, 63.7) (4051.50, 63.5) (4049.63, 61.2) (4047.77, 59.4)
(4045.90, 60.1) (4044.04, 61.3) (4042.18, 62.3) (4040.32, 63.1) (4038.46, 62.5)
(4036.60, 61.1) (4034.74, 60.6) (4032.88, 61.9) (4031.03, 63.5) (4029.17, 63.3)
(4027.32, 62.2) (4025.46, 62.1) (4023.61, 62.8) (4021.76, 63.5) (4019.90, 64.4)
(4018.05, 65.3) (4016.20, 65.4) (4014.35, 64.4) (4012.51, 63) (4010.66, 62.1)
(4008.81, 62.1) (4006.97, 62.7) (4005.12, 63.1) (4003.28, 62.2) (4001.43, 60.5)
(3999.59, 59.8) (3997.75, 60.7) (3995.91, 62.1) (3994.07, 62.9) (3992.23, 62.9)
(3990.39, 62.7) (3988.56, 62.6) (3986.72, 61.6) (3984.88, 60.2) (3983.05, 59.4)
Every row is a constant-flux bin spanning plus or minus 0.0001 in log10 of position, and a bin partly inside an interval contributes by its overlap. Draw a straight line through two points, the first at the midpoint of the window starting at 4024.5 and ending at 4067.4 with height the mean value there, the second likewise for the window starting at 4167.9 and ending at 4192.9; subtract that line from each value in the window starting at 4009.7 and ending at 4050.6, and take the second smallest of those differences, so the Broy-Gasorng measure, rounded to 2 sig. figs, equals -2.0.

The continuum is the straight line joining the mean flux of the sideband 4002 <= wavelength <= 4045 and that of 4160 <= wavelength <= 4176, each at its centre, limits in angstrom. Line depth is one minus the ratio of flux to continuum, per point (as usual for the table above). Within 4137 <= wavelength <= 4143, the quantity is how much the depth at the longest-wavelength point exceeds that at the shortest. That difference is 0.01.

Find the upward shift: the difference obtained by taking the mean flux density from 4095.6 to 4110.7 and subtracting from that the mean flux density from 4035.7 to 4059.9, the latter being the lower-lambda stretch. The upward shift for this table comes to -9.3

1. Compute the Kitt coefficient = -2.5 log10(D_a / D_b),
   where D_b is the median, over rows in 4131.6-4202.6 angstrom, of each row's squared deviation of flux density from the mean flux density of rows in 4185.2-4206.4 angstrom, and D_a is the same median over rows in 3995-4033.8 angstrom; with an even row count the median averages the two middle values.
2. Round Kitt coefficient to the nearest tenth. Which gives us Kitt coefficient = -1.1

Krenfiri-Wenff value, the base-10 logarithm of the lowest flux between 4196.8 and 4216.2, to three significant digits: 1.77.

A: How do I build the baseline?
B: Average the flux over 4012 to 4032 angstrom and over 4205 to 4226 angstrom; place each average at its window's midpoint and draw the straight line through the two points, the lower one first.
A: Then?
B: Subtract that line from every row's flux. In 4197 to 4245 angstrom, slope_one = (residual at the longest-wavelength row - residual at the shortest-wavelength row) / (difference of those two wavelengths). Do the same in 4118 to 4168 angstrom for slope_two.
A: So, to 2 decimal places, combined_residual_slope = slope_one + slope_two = 0.07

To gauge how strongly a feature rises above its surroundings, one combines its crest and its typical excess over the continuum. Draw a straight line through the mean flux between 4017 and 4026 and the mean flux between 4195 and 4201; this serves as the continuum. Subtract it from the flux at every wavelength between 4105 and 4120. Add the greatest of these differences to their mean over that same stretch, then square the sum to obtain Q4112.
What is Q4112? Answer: 33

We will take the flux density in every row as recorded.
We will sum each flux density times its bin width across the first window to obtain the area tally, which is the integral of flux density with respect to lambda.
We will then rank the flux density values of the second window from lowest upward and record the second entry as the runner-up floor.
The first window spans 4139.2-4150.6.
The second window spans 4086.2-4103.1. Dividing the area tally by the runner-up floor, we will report 13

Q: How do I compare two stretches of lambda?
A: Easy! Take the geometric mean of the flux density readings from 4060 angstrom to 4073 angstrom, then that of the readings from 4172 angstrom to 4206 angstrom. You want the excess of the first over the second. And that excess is 1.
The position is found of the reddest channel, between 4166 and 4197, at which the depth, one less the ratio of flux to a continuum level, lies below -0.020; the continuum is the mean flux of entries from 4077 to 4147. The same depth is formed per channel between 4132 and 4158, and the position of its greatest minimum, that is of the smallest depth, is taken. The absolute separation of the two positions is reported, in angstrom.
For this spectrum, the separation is 44.2 angstrom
